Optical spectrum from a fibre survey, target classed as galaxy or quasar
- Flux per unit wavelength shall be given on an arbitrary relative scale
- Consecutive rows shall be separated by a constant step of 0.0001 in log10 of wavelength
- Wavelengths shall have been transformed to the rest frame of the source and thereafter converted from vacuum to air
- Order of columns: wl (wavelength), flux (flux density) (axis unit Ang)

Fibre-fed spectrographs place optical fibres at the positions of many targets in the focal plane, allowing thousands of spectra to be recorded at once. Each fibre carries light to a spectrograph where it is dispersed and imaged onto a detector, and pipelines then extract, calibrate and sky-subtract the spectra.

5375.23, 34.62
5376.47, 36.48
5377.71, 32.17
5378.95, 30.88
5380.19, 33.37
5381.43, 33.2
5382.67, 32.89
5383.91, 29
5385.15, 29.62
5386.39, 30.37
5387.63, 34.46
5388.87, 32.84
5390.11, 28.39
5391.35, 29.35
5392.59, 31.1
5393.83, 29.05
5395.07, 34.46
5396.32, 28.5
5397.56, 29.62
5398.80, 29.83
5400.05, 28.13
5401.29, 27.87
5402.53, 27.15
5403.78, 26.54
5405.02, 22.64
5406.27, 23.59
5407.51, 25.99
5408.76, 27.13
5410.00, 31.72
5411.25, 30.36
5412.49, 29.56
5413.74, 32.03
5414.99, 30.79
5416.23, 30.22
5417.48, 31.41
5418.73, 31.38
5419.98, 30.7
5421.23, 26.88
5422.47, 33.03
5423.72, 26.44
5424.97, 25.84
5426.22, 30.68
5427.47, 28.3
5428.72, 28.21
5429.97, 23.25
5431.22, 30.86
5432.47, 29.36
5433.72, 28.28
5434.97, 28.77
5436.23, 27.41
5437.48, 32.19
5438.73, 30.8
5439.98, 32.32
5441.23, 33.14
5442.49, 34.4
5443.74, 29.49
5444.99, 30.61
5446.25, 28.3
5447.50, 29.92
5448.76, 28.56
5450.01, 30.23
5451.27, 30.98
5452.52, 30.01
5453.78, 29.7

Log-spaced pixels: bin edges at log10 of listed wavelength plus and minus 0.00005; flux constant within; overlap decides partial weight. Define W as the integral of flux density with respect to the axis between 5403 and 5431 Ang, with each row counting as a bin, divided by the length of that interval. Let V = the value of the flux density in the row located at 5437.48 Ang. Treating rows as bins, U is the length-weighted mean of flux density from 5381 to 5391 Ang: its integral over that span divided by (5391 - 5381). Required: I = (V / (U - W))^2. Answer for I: 137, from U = 31.3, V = 32.19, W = 28.5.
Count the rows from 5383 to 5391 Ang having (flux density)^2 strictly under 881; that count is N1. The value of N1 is 3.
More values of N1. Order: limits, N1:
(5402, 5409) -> 6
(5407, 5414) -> 3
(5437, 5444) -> 1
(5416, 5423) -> 1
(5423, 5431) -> 5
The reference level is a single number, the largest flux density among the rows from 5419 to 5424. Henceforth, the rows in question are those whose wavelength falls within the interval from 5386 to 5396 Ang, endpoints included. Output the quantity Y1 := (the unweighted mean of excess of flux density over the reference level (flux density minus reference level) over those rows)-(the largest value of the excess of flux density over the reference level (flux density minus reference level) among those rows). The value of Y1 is -3.21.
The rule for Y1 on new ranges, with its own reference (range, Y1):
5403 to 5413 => -4.53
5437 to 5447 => -2.99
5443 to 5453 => -1.22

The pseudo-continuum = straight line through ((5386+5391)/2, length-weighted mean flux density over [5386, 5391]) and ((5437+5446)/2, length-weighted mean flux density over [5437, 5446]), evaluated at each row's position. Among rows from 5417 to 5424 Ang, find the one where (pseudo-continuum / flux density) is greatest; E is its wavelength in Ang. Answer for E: 5423.72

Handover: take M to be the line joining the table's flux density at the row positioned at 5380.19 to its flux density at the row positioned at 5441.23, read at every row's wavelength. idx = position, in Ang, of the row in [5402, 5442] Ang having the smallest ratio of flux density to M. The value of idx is 5405.02 Ang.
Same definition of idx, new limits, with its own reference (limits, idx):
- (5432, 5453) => 5436.23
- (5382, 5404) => 5403.78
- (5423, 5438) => 5429.97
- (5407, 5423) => 5407.51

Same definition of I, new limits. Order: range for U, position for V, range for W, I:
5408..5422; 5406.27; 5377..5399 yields 670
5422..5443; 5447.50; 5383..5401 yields 1428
